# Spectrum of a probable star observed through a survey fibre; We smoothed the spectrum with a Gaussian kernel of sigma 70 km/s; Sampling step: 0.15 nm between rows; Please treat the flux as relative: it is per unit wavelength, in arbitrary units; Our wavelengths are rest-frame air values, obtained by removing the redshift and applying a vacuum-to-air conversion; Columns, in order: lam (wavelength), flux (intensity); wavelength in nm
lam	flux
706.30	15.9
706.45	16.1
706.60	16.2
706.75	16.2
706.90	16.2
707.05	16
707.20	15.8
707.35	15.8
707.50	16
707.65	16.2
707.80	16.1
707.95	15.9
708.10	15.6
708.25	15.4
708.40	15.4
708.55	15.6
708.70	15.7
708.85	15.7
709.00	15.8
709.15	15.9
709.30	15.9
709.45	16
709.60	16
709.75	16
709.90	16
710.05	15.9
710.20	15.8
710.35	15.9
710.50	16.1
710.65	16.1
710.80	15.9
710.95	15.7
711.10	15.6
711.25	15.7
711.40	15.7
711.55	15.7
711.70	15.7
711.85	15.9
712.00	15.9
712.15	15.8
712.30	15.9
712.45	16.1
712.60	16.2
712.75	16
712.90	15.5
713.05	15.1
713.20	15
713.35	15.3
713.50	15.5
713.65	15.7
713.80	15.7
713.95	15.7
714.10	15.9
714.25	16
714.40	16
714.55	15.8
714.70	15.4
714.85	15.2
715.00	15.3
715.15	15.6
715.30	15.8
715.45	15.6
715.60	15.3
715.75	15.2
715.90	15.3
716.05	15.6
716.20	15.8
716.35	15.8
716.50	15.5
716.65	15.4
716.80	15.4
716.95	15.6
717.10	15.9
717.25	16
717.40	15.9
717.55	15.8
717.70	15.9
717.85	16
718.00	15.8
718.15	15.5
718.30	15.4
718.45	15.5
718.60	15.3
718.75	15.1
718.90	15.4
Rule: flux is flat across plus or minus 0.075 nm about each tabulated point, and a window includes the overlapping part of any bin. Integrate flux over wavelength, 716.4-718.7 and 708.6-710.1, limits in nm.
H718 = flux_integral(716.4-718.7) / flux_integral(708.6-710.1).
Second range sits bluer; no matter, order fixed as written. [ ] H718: 1.5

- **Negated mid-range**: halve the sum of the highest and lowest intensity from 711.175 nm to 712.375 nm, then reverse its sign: -15.8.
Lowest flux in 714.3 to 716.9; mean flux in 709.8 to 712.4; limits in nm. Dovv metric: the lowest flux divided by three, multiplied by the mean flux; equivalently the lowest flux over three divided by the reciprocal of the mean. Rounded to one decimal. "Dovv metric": 80.3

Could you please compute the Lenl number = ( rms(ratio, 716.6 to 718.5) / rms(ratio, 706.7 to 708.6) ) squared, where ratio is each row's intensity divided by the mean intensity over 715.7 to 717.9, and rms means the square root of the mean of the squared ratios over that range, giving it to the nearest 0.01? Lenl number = 0.98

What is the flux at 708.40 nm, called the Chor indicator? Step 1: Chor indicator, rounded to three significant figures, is 15.4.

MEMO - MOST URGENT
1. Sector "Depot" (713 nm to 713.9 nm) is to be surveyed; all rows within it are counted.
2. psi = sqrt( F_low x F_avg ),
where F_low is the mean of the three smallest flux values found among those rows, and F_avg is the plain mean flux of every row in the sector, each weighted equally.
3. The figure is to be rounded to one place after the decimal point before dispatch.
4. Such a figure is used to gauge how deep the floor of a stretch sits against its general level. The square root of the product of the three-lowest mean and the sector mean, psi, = 15.3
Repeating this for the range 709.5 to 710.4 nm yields 15.9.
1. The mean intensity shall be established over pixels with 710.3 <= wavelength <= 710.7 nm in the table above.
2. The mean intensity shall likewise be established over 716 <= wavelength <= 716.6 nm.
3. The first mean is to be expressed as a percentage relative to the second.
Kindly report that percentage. 102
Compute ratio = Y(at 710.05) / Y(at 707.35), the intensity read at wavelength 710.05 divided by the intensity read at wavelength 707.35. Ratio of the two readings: 1.01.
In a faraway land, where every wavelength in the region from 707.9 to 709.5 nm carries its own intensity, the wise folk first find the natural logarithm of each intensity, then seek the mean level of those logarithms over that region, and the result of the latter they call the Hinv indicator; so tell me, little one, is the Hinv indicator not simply 2.75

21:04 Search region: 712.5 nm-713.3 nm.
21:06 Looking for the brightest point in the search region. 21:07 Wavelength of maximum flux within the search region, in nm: 712.60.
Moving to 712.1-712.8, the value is 712.60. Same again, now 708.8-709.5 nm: 709.45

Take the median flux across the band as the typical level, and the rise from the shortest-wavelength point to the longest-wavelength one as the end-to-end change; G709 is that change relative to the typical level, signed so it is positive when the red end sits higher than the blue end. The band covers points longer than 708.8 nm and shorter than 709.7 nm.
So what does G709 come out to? 0.019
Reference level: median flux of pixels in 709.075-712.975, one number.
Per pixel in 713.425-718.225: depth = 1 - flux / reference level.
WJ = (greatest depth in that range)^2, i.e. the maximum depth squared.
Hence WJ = 0.0019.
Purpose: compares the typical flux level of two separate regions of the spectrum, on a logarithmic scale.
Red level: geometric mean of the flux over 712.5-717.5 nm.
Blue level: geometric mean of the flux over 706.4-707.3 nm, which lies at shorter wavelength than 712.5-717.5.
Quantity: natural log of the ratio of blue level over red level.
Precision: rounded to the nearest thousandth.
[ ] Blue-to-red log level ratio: 0.030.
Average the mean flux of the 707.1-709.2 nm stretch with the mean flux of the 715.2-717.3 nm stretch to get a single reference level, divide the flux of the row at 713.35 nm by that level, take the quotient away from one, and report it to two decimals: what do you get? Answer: 0.02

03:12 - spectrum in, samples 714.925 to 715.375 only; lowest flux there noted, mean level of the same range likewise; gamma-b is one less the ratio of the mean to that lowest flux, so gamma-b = -0.017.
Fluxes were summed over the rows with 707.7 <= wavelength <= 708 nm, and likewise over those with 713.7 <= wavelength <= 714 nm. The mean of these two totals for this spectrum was 31.7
